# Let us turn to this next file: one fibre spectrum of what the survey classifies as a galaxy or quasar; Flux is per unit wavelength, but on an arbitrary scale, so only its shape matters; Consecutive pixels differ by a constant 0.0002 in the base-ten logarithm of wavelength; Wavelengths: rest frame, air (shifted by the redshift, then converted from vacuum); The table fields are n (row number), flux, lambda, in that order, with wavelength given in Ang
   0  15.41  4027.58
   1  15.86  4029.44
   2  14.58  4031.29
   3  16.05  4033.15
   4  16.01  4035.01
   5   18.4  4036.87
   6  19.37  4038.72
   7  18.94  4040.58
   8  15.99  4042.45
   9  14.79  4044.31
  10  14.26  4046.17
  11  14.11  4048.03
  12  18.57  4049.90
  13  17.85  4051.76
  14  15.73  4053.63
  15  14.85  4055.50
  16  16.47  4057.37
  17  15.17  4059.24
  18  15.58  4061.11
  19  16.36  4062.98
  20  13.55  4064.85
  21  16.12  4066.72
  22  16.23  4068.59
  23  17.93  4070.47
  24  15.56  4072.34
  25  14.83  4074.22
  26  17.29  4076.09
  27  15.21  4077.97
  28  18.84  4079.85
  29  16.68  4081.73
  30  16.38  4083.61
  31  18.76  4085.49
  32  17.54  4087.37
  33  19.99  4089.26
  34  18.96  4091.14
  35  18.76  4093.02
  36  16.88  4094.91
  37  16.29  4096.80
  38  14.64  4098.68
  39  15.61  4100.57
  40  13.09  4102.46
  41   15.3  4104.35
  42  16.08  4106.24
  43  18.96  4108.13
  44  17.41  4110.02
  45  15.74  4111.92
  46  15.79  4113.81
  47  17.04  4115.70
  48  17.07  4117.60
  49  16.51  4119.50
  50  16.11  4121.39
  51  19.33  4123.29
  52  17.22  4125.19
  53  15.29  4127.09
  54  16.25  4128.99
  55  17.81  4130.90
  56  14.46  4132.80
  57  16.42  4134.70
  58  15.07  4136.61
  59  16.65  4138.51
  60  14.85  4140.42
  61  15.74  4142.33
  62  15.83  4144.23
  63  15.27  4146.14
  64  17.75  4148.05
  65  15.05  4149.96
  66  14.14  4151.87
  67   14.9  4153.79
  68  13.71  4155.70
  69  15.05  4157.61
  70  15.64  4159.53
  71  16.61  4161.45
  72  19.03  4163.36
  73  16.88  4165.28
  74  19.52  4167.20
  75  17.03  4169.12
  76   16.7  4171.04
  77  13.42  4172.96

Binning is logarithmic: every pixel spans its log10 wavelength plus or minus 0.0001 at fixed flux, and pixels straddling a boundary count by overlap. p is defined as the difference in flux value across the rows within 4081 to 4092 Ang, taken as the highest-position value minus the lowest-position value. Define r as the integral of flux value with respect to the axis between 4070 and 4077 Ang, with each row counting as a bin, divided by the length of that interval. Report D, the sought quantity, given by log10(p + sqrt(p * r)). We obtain 0.92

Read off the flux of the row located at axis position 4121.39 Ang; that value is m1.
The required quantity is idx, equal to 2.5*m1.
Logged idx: 40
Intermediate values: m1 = 16.11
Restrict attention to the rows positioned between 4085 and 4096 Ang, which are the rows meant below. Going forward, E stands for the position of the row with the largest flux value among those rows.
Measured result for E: 4089.26 Ang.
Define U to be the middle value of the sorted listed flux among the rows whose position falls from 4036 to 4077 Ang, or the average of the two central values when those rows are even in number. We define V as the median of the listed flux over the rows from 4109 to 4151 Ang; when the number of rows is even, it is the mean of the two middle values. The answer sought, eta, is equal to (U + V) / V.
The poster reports 1.99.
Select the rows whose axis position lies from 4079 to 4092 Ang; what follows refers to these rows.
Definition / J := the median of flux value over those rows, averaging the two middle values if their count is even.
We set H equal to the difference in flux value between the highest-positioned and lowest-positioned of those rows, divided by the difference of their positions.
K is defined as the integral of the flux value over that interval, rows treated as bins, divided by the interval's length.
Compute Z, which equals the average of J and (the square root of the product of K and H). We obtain 9.6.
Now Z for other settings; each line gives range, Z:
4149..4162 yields 8.2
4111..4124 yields 9.4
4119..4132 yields 8.9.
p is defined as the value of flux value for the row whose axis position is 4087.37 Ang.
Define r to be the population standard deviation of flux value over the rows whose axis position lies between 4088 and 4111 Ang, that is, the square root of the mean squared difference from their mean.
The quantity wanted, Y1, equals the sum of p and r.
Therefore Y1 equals 19.5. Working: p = 17.54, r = 1.97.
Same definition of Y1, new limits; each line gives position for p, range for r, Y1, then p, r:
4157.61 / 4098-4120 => 16.5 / 15.05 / 1.42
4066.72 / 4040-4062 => 17.7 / 16.12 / 1.56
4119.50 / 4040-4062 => 18.1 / 16.51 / 1.56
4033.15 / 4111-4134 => 17.3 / 16.05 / 1.22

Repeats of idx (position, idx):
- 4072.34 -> 39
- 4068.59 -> 41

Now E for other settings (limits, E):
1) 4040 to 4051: 4040.58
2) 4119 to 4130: 4123.29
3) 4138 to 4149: 4148.05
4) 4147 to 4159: 4148.05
